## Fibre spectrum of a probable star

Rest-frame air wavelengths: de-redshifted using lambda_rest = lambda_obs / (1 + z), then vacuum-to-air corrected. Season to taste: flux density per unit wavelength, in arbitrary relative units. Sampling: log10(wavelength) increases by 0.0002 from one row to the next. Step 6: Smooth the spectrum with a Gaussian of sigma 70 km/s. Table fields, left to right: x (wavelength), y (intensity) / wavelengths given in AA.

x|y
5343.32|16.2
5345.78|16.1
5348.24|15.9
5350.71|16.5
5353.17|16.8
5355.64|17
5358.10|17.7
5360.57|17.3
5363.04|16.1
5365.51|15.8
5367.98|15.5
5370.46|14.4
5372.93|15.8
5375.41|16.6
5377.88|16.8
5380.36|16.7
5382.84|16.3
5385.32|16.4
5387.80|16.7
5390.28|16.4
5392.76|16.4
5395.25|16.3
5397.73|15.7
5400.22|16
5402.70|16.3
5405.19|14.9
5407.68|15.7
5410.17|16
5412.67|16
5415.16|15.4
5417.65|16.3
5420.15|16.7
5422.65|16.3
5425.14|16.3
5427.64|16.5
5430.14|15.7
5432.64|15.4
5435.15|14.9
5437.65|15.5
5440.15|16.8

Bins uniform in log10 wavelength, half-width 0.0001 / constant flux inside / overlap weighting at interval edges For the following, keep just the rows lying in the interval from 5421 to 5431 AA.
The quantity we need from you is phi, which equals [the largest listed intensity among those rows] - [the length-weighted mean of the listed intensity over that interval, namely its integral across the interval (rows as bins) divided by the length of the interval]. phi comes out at 0.26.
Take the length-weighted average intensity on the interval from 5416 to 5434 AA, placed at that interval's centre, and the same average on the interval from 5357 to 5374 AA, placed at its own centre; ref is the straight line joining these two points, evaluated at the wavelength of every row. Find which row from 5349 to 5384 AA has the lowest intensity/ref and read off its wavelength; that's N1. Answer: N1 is 5370.46 AA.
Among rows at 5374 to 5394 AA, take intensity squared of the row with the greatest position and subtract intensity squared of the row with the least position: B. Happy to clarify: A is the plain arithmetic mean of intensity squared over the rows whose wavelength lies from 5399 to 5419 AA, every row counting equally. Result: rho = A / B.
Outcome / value -38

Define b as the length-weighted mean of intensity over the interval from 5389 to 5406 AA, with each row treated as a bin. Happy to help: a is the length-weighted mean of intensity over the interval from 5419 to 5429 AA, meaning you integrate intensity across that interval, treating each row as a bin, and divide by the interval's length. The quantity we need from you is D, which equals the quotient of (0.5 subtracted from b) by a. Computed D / 0.94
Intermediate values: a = 16.44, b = 16.0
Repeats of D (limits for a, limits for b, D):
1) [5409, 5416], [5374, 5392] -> 1.01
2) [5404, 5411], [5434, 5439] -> 0.95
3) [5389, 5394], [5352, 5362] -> 1.02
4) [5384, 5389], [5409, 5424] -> 0.94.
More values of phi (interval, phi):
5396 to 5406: 0.50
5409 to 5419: 0.38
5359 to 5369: 1.06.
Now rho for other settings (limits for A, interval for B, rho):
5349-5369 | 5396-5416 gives -30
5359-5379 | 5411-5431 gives -27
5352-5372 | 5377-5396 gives -16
